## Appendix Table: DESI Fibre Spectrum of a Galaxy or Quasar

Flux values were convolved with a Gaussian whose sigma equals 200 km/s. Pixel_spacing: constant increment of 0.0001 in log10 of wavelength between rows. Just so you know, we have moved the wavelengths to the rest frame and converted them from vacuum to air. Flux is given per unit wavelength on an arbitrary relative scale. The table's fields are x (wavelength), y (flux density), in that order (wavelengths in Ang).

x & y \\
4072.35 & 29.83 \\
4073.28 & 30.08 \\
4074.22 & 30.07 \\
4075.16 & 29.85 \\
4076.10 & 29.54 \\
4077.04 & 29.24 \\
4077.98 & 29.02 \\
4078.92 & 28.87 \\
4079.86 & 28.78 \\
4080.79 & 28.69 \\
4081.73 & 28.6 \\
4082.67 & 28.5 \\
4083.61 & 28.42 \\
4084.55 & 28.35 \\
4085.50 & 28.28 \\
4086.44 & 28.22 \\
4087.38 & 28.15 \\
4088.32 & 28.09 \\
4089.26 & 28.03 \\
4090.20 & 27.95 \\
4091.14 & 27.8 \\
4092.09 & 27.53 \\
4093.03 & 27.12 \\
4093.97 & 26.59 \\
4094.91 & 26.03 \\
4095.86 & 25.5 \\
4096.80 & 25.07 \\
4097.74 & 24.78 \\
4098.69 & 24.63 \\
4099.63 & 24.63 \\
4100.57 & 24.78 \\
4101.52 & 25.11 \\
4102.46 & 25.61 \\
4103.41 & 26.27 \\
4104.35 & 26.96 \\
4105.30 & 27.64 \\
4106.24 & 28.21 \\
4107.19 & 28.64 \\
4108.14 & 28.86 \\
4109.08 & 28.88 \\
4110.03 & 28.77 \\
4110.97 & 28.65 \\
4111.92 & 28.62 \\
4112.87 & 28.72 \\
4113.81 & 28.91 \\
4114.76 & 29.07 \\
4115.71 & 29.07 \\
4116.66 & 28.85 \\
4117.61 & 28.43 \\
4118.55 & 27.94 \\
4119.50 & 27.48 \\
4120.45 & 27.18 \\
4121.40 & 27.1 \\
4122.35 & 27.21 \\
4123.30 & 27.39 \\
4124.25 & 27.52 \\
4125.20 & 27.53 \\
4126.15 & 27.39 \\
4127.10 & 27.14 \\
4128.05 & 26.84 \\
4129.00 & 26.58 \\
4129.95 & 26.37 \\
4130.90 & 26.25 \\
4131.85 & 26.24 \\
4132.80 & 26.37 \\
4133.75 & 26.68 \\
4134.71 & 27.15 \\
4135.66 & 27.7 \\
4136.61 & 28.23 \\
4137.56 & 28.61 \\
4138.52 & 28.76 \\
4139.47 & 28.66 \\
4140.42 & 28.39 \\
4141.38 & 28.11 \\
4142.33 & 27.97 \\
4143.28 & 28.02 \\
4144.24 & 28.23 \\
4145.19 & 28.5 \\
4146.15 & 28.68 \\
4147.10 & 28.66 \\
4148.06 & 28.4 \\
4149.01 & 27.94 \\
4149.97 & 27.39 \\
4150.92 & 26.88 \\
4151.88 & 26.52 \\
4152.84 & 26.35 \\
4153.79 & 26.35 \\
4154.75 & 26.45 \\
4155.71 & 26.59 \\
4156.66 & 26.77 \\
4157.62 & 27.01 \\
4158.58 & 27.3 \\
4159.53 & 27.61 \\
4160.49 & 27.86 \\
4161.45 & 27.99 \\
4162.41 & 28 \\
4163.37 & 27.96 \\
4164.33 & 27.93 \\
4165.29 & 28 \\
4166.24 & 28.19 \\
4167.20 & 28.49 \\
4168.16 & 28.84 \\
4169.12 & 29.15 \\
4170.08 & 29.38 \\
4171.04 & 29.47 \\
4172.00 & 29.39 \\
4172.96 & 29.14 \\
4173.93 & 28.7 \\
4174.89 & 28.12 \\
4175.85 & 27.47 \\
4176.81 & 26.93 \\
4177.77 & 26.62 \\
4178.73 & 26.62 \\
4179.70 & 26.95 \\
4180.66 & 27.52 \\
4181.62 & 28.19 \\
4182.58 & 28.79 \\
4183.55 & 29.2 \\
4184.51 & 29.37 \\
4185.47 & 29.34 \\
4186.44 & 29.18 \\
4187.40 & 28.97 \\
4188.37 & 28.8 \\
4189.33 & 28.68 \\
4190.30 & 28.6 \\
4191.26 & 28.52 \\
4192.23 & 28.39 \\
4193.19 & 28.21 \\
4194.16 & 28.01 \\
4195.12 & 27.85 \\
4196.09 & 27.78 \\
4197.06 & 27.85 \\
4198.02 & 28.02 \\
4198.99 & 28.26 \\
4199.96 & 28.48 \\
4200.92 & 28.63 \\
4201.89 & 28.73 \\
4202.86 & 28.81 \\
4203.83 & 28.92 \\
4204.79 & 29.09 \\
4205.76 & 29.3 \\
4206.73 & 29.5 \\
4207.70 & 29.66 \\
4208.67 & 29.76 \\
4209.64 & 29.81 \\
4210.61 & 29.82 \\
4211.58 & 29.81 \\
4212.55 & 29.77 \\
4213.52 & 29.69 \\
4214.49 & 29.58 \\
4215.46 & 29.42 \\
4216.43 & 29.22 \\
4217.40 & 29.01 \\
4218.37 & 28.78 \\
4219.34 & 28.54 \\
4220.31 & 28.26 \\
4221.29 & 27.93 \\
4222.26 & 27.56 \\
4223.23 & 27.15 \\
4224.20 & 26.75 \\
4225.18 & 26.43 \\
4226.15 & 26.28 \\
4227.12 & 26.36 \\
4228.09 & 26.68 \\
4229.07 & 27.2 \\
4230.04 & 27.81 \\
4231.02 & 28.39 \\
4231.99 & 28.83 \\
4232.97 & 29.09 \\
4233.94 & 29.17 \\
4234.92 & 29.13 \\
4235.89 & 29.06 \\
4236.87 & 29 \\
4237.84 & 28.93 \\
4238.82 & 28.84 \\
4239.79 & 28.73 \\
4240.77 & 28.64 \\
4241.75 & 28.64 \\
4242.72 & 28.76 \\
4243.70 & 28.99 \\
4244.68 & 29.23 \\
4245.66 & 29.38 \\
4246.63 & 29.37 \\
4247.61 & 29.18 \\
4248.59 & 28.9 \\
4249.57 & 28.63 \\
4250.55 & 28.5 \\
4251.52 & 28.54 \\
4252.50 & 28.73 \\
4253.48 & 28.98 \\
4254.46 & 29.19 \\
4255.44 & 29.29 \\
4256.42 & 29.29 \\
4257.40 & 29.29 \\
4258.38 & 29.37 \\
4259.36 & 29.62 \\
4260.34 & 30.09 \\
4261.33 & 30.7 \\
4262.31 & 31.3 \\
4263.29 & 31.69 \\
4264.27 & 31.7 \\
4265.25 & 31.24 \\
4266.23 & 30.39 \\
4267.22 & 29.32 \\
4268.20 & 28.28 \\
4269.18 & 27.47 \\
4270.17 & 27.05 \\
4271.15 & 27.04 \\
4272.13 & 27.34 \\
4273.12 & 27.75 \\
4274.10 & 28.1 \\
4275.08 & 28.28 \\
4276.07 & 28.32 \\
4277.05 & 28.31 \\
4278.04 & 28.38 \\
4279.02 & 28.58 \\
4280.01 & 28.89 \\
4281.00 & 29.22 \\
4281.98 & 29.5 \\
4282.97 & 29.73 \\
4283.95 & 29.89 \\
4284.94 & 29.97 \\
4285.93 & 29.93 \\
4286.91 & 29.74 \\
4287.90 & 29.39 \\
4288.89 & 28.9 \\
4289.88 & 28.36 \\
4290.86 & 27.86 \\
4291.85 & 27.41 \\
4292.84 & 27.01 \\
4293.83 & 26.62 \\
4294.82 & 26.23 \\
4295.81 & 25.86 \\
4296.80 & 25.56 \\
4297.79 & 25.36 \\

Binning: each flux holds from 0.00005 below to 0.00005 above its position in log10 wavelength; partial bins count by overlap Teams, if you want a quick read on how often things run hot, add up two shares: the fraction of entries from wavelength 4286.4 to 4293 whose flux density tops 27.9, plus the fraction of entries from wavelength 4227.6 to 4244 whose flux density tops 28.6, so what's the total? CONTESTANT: 1.34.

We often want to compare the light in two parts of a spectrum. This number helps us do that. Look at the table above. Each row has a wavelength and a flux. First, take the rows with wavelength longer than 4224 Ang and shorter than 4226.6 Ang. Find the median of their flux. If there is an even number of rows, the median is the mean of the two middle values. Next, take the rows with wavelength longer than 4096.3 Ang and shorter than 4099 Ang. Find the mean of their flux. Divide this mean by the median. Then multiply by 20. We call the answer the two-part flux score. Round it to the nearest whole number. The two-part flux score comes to 19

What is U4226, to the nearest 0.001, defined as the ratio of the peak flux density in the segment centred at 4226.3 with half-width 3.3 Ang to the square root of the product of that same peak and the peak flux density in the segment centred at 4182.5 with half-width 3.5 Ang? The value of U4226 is 0.962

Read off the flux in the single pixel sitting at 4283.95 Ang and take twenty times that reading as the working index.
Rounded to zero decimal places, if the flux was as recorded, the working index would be 598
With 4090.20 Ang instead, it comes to 559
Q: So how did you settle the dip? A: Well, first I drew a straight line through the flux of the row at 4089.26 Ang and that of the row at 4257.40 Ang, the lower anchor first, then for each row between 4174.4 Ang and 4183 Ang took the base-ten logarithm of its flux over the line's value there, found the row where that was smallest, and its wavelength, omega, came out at 4178.73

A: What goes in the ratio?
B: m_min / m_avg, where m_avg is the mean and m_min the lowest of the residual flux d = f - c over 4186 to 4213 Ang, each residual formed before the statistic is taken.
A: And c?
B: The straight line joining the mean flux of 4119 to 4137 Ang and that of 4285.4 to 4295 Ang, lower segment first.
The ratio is 0.2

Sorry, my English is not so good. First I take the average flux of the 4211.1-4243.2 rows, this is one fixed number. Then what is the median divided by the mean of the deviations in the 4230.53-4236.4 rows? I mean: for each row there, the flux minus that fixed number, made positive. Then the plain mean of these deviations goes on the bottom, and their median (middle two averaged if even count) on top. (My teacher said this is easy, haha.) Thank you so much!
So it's 1.23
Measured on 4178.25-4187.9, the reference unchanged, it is 0.96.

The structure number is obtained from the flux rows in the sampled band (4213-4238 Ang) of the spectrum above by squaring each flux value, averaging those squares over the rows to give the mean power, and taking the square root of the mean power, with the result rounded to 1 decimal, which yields 28.3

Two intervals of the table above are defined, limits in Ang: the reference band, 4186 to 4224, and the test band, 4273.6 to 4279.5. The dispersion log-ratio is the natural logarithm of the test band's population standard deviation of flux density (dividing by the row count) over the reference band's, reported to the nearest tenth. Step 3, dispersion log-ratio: -1.6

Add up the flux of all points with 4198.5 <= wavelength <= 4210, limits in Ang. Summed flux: 349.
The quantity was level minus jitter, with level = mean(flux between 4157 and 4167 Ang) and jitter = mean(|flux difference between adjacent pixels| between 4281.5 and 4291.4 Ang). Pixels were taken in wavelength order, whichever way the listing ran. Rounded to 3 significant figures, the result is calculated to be 27.5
